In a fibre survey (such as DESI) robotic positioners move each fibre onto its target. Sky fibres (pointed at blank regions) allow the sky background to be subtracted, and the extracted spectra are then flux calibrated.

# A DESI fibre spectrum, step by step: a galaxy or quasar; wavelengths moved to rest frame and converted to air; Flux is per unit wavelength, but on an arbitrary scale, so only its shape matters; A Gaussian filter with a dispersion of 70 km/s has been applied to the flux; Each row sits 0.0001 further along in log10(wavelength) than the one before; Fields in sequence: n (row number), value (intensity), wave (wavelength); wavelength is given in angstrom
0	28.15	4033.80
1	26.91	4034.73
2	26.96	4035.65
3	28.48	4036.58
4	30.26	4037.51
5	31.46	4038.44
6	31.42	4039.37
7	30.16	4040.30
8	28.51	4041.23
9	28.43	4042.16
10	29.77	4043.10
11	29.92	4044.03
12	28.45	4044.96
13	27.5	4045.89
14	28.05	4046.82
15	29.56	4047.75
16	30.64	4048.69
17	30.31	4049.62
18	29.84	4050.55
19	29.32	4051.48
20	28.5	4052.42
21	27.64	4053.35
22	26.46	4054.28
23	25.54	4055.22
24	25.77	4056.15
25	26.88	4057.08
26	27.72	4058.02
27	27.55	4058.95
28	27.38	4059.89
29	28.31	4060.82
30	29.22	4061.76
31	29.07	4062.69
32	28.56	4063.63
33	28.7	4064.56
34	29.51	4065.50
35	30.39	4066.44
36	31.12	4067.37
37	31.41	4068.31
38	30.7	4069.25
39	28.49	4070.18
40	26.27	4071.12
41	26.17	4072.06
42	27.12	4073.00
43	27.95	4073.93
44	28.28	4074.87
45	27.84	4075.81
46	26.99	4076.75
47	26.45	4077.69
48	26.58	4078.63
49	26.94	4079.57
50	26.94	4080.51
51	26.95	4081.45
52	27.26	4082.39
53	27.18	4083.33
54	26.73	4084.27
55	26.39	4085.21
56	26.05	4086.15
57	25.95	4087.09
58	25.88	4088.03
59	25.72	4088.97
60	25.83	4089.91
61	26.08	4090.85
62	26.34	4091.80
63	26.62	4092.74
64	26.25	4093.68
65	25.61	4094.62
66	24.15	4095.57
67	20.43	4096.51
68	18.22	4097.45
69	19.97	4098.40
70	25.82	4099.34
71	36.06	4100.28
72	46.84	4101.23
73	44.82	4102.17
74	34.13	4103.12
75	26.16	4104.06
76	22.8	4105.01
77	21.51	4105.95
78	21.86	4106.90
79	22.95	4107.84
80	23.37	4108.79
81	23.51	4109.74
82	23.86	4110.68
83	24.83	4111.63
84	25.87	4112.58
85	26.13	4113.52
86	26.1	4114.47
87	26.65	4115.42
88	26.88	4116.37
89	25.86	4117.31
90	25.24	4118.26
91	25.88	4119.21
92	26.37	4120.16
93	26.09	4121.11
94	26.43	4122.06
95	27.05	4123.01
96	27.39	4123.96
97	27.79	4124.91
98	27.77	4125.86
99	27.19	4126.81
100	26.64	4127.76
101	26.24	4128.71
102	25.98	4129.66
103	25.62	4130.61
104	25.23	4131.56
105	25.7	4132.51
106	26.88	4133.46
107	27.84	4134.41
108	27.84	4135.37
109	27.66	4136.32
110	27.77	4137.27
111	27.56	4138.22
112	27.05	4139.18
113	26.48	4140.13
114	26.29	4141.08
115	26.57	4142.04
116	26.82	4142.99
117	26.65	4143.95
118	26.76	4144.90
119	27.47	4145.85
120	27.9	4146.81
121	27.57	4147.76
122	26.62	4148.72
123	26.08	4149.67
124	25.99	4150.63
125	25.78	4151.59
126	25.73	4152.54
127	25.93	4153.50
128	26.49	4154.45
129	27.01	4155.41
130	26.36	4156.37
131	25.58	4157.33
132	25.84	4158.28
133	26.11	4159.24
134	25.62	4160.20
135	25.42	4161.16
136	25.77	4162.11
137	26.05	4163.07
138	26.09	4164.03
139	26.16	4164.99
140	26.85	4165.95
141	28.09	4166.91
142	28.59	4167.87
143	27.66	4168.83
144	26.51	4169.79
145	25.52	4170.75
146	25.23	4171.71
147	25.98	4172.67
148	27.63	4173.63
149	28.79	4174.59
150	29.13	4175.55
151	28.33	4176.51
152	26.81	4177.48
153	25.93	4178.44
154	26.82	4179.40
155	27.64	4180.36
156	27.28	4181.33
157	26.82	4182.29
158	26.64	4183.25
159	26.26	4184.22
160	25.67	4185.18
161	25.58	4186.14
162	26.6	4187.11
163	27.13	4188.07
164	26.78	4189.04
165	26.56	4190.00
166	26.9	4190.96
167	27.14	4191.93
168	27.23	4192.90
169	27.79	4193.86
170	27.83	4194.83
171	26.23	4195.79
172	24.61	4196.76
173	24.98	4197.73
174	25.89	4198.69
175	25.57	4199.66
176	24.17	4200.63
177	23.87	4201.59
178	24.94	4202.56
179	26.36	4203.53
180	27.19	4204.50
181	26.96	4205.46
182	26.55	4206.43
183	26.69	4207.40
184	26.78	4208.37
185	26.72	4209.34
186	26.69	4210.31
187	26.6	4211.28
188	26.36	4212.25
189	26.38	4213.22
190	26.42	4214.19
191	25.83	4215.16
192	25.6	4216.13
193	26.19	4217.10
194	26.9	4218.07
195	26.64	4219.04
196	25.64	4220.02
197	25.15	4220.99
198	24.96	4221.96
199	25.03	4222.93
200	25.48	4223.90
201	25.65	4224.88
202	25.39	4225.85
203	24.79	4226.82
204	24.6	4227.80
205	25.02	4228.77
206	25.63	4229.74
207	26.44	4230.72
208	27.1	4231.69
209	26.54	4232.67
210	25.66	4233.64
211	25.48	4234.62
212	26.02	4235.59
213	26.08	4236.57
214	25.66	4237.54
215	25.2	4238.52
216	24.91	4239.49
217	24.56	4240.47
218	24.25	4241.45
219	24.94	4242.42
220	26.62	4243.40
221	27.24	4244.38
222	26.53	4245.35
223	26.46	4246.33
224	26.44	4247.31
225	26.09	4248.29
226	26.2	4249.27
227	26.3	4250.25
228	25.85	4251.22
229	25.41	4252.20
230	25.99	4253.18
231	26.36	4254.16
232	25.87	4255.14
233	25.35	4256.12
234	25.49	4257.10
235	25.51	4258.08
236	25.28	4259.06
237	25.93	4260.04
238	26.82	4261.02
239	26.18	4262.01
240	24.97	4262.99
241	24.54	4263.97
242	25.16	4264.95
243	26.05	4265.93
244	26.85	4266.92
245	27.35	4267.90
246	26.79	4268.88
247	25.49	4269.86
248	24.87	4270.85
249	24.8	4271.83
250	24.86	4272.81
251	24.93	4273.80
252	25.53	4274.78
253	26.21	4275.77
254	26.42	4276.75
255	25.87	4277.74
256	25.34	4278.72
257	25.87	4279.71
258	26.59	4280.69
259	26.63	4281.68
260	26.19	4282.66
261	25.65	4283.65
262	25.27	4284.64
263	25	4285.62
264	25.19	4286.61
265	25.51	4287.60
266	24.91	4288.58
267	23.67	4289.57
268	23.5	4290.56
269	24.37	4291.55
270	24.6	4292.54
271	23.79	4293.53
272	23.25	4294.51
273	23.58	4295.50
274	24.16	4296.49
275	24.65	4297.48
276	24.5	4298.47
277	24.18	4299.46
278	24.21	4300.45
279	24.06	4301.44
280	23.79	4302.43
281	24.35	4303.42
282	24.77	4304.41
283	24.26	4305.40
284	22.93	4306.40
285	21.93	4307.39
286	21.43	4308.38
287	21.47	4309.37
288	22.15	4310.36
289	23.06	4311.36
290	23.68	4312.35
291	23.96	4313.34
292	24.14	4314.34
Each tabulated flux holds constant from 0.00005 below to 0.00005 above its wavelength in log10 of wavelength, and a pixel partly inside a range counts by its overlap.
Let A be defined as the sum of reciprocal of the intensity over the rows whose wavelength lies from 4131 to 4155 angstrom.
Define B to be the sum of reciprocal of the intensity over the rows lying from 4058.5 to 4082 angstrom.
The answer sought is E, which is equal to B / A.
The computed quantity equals 0.95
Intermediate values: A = 0.935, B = 0.889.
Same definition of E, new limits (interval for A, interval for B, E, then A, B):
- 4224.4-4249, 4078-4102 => 0.99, 0.973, 0.965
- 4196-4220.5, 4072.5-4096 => 0.98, 0.962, 0.942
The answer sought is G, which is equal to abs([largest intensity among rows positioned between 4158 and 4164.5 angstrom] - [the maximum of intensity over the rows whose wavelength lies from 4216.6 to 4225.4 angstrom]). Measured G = 1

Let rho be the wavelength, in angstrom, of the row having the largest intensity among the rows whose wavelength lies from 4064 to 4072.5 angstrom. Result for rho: 4068.31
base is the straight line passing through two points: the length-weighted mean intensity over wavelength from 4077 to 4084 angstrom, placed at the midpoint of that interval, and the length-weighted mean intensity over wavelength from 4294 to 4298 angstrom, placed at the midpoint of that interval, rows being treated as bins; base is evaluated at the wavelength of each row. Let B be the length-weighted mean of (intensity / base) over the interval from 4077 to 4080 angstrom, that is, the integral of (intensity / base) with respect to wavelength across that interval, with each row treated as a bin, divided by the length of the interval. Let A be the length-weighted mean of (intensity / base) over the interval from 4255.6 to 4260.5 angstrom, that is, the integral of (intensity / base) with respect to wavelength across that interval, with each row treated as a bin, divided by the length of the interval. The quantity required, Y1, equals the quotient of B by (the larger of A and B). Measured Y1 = 0.95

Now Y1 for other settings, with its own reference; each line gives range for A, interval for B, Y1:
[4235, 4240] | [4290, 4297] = 0.96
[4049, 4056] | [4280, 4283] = 1.00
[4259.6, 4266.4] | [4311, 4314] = 0.95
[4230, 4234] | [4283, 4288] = 0.99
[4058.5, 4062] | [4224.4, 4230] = 0.98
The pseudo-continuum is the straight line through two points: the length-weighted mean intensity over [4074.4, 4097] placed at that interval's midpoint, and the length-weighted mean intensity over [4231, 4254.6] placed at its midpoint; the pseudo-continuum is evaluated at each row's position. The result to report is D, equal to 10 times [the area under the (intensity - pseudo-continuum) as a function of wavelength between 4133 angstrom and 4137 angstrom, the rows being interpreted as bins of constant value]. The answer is 58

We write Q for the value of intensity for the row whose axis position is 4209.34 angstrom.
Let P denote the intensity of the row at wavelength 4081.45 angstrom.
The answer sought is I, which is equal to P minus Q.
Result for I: 0.2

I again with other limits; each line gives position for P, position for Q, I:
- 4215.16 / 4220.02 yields 0.2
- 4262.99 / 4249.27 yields -1.2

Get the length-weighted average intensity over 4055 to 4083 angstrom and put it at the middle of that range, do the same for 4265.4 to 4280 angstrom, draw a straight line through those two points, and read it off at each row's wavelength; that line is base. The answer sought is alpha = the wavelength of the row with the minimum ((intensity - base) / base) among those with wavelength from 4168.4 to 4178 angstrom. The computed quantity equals 4171.71 angstrom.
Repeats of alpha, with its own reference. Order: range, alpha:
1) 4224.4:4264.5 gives 4241.45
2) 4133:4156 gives 4152.54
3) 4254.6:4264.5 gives 4263.97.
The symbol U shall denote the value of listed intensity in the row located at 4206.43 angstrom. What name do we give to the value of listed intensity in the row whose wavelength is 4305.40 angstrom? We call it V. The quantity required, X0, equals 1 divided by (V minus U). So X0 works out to -0.44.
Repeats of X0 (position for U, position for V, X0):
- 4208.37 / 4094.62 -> -0.85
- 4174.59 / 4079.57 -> -0.54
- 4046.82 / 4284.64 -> -0.36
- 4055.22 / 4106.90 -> -0.27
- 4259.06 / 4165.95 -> 0.64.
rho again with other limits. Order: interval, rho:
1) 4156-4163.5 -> 4156.37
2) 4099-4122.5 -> 4101.23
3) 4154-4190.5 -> 4175.55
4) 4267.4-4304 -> 4267.90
